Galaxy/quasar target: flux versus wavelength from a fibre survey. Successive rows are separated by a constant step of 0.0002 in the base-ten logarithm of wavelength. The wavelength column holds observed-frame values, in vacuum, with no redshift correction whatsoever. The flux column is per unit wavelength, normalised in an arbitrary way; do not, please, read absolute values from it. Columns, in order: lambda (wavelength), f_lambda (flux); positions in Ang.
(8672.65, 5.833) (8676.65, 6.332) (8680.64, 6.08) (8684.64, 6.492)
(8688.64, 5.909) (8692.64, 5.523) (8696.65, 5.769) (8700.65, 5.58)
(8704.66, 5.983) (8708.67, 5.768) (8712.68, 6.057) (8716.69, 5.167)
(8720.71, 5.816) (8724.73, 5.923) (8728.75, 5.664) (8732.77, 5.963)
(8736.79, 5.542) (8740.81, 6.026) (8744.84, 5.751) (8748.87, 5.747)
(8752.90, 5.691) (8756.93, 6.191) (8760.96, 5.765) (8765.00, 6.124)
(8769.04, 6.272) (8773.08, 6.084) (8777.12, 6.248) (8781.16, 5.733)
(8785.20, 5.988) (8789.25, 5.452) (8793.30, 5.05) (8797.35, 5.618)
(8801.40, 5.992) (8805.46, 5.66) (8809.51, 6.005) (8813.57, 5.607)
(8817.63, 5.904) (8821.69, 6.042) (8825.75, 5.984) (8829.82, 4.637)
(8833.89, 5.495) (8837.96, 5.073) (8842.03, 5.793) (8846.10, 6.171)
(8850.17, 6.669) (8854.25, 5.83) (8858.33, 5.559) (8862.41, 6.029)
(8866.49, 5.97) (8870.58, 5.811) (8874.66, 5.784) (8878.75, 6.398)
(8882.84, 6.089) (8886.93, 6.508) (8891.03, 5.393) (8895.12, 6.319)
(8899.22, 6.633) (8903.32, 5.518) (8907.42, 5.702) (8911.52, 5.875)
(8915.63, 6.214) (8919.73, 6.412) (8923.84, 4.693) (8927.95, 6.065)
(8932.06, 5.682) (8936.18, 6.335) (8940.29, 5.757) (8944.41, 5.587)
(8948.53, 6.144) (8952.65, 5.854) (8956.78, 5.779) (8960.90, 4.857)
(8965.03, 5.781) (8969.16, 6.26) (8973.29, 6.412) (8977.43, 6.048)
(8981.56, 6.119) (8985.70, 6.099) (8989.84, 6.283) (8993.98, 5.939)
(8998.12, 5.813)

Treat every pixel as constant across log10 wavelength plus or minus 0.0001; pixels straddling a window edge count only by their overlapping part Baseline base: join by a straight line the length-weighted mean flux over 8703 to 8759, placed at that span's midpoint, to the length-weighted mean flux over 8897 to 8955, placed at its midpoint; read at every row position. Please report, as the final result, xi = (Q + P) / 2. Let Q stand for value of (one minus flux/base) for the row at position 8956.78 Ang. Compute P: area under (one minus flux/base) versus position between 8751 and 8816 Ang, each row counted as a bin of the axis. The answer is -0.07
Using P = -0.2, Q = 0.02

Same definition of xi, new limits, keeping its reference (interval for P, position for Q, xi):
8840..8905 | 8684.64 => -0.97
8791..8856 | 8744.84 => 0.71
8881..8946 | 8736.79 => -0.20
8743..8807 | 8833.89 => -0.04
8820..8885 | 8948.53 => 0.12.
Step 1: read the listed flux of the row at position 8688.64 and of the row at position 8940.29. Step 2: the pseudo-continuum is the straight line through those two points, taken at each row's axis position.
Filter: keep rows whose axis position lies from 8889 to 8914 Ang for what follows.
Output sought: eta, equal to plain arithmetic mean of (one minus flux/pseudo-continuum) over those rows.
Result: -0.02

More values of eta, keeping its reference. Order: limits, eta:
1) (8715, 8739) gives 0.04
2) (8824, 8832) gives 0.09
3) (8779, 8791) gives 0.02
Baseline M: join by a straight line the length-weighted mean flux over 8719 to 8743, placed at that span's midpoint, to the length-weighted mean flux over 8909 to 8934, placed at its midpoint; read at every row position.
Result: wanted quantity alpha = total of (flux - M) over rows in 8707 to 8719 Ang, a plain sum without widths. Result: -0.47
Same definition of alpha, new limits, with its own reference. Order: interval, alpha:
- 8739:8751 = 0.06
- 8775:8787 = 0.50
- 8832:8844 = -1.11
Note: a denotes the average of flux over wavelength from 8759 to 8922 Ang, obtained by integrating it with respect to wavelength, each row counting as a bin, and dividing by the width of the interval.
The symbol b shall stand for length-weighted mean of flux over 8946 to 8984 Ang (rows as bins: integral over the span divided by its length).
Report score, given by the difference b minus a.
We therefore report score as 0.03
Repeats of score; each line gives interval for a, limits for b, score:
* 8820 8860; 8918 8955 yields 0.11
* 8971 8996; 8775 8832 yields -0.44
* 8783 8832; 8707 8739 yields 0.08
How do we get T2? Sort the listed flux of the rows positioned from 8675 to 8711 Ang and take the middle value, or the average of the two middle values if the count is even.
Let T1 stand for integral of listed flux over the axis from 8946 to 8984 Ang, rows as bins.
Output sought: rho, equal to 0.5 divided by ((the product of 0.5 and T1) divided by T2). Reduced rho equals 0.0263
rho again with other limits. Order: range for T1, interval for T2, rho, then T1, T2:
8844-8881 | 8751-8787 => 0.0273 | 223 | 6.08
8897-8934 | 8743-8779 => 0.0280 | 217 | 6.08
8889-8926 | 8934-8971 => 0.0266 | 217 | 5.78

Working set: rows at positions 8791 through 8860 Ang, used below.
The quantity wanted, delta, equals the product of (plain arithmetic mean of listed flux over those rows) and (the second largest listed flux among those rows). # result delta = 35.2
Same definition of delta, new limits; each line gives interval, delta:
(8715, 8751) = 34.2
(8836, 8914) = 39.5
